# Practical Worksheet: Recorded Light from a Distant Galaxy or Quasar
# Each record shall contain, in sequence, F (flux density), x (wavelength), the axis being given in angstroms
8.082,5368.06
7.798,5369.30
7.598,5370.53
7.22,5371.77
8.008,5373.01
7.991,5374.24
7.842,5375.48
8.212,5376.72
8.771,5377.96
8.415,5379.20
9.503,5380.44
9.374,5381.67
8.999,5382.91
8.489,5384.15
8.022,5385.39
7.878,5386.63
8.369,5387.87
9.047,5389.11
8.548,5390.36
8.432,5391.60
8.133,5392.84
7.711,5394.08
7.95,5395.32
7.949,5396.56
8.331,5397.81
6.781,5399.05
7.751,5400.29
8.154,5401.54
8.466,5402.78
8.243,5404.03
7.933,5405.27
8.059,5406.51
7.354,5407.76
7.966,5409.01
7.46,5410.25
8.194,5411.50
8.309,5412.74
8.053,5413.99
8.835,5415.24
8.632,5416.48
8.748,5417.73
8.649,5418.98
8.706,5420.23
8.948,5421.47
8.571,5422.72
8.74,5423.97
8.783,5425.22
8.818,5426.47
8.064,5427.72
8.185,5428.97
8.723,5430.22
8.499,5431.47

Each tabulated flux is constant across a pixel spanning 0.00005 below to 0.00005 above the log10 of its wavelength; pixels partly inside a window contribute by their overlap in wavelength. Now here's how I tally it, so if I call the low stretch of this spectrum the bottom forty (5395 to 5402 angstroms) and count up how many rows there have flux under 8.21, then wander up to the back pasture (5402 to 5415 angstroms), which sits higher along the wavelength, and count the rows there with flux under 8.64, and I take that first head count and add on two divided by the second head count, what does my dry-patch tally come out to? 5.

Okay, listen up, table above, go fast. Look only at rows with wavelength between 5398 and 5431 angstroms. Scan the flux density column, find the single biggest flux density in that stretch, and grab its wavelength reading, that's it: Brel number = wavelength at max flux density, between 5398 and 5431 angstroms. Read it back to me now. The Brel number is 5421.47 angstroms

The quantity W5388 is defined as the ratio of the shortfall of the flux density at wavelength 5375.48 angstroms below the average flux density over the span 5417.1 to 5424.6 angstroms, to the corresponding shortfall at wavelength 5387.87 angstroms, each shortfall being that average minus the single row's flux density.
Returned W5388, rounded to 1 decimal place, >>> 2.5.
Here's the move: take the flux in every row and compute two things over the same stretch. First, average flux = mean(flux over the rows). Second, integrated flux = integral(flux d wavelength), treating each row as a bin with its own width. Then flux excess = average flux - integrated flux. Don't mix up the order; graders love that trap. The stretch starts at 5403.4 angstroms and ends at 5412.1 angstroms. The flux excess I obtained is -61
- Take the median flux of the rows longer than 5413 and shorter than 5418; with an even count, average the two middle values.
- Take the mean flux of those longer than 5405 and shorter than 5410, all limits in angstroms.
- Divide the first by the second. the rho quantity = 1.11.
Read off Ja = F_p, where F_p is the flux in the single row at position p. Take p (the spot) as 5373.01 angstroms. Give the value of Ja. 8.008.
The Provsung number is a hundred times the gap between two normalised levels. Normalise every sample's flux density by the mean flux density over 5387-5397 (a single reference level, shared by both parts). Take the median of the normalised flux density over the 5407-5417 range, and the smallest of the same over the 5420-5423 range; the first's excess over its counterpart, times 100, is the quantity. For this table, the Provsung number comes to -5.4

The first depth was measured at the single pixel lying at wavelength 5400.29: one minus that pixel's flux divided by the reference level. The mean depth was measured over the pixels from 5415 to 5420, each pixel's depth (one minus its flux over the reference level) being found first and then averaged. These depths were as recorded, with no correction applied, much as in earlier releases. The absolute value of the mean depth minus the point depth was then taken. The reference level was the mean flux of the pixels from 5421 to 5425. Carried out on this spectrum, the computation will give 0.11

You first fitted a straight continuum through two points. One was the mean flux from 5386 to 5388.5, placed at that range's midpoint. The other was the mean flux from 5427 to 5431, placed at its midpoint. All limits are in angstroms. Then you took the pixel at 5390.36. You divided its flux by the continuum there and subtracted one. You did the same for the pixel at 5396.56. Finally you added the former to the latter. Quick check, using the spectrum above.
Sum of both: 0.02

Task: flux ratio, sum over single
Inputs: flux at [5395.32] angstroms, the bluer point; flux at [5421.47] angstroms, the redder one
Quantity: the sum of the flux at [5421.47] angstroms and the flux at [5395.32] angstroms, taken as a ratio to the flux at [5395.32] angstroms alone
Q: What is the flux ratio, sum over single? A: 2.13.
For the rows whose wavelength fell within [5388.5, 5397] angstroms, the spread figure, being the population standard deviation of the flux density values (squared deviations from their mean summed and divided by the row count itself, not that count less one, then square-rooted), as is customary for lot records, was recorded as 0.42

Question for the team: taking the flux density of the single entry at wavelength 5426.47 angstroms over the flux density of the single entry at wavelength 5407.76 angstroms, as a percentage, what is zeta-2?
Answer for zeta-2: 120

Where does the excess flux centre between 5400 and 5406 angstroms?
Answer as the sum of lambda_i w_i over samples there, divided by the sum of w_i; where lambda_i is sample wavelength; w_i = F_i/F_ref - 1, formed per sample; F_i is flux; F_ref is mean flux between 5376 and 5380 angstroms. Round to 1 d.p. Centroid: 5402.5 angstroms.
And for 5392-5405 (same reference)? 5397.8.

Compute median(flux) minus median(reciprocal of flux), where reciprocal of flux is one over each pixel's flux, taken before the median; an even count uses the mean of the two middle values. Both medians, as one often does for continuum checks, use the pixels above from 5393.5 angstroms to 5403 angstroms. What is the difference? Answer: 7.82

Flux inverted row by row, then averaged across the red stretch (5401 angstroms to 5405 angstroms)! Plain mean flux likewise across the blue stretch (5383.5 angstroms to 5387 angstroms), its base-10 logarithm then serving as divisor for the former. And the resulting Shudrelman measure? 0.133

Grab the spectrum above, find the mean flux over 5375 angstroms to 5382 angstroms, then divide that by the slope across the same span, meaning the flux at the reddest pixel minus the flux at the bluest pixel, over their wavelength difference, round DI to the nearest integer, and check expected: 35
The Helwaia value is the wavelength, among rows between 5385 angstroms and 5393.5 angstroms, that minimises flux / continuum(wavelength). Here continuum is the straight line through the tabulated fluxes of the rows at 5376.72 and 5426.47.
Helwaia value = 5386.63 angstroms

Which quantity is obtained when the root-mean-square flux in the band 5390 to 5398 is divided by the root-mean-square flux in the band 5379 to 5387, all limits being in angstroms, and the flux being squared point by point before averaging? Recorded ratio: 0.94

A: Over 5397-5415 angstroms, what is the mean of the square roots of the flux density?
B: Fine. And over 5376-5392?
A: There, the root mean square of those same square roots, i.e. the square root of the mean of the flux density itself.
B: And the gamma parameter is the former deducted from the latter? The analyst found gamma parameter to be 0.12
